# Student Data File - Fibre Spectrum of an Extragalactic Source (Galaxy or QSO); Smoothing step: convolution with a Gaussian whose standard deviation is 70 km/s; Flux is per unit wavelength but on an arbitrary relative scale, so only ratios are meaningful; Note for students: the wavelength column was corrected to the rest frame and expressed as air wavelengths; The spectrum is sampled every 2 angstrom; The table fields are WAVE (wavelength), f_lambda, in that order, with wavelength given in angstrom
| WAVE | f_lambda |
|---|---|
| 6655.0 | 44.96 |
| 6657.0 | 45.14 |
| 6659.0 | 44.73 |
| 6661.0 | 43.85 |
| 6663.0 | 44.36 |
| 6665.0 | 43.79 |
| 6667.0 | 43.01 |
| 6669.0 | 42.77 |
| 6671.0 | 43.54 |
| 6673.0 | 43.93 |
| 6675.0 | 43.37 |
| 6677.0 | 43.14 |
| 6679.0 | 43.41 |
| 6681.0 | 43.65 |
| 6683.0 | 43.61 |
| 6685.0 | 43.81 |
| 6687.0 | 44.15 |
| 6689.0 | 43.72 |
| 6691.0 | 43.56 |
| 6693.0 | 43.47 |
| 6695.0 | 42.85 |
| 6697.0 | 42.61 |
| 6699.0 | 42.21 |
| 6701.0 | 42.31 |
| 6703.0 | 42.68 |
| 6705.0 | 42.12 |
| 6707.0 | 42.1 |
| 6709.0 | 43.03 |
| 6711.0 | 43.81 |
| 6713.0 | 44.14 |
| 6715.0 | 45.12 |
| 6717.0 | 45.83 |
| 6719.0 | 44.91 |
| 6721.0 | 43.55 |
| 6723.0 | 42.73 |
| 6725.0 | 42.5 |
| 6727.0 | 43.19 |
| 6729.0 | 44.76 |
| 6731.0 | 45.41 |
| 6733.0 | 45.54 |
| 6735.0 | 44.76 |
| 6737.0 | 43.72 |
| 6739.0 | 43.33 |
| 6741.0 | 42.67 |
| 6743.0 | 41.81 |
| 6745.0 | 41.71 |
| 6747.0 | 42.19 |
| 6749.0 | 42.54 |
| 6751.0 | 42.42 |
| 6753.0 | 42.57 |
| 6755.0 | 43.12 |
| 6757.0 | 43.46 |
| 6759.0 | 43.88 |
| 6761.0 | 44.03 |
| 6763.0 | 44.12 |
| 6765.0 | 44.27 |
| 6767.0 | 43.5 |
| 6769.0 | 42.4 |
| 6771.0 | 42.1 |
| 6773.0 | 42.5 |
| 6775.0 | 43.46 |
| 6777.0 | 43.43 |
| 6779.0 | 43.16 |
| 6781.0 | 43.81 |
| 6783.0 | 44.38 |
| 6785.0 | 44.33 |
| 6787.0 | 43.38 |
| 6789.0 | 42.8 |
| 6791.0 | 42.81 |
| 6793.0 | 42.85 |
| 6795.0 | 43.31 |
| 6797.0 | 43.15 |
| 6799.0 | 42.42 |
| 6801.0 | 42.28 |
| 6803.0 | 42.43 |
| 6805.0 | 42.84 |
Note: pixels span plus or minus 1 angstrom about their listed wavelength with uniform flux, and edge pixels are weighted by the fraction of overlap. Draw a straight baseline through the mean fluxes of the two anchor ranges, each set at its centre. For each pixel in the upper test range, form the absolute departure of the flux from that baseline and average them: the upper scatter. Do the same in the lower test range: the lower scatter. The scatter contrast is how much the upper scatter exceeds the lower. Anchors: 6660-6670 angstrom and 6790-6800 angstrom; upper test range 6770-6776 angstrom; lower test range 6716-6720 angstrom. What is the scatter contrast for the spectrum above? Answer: -1.4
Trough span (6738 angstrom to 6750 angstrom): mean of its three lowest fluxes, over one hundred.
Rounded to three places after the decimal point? 0.419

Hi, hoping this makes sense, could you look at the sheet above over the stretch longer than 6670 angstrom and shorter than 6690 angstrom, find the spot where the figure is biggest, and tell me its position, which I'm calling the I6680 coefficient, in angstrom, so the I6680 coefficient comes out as 6687.0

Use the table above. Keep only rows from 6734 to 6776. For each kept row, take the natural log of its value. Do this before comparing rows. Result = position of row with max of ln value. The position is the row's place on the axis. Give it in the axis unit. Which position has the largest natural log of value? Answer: 6735.0 angstrom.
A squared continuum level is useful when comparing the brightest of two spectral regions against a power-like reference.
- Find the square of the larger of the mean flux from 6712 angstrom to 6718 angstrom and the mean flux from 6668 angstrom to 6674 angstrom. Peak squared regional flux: 2028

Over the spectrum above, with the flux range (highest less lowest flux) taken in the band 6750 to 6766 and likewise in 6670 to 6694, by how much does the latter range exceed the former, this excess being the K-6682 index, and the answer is -0.8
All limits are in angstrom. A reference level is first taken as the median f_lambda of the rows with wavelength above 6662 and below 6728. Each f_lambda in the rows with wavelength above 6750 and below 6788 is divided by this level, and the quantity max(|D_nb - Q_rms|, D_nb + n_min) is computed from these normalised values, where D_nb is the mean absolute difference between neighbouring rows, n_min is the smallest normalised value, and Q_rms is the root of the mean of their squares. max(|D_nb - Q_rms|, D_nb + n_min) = 0.988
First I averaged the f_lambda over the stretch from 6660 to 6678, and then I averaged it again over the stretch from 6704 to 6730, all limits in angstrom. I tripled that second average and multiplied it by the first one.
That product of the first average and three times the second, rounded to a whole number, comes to 5704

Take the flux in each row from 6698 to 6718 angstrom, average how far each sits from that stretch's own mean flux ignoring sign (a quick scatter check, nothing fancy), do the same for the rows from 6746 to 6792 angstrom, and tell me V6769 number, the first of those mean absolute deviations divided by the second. 1.8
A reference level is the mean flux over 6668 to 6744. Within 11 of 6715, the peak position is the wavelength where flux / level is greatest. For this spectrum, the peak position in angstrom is 6717.0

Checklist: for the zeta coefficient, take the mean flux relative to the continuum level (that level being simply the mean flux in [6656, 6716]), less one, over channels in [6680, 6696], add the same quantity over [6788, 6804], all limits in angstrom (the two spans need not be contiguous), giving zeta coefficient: -0.013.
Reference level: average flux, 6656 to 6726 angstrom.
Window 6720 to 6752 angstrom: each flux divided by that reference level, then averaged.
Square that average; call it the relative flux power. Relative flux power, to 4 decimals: 0.9896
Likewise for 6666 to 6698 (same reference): 0.9947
